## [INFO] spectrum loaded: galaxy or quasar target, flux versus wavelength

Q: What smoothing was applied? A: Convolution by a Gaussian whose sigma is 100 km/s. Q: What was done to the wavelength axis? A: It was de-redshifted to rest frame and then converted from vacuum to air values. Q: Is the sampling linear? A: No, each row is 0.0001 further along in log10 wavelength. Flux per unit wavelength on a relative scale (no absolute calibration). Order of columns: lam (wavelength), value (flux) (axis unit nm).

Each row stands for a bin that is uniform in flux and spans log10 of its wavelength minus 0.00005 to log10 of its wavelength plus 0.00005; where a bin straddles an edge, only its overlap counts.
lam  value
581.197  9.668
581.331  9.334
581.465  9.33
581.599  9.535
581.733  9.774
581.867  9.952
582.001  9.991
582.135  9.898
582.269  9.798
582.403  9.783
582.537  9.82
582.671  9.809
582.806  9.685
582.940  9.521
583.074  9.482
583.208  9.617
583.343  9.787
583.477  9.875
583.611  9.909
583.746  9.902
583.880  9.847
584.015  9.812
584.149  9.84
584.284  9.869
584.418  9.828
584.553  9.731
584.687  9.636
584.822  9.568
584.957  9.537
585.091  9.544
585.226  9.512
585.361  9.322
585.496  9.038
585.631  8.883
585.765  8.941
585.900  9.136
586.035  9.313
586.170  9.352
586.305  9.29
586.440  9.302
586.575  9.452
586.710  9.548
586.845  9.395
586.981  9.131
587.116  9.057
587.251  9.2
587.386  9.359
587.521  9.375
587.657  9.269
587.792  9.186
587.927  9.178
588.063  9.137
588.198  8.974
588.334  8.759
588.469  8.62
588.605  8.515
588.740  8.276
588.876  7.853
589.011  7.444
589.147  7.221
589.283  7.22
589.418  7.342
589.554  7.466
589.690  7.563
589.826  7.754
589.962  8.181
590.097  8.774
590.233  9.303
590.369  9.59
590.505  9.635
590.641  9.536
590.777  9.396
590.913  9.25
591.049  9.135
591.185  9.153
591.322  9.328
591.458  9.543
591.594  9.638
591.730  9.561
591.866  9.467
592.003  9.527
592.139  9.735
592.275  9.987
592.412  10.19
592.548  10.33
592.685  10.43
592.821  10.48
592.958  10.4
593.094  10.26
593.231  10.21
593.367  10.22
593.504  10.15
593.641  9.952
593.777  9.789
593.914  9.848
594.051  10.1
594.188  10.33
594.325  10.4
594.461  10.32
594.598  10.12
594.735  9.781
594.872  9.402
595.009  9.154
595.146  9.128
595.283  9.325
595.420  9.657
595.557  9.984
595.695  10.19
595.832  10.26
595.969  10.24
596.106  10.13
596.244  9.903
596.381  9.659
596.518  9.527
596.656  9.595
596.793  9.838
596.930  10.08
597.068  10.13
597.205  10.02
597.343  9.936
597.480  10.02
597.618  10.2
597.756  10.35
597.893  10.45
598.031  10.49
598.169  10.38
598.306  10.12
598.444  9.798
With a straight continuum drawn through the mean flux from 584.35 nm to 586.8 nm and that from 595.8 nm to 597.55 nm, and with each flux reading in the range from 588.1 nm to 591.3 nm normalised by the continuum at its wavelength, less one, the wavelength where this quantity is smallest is 589.283 nm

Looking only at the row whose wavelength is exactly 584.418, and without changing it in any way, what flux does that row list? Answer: 9.828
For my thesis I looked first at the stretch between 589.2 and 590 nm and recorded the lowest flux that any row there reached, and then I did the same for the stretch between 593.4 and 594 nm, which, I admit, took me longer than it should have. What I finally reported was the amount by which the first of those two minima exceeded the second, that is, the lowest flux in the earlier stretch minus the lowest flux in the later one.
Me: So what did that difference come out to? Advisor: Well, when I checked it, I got -2.57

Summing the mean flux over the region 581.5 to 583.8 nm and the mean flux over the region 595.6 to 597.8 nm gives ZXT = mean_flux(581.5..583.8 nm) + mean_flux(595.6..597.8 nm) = 19.8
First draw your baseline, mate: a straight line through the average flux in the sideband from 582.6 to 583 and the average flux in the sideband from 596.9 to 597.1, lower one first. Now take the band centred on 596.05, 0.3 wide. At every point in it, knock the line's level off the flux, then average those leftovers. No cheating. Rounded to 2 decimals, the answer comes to 0.11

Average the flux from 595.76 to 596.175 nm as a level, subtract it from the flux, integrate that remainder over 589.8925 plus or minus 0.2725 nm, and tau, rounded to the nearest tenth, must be -1.2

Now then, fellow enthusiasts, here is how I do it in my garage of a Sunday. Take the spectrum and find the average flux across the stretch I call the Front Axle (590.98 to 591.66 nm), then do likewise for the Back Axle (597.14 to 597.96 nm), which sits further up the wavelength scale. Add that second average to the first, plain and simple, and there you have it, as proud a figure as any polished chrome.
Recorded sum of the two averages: 19.52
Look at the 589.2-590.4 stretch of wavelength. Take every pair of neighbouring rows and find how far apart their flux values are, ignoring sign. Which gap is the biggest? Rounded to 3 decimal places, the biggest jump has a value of 0.593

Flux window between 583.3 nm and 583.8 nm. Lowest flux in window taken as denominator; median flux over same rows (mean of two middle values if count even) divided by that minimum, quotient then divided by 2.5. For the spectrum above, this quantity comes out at 0.404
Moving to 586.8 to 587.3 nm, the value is 0.405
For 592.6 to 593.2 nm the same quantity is 0.406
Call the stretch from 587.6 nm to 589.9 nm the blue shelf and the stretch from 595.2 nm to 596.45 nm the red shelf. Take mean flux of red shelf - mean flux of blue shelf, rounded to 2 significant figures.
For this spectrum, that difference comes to 1.7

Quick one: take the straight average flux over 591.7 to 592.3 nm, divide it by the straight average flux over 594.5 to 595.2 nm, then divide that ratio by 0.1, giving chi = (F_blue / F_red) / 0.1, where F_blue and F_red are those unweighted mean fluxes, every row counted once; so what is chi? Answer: 10.1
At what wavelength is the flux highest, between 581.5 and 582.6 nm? 582.001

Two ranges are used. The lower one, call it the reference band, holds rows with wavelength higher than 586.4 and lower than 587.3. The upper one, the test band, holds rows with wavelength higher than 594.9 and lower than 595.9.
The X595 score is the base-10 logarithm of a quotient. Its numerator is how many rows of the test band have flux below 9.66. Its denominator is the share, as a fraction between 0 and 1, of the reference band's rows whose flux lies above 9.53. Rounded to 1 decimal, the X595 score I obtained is 1.4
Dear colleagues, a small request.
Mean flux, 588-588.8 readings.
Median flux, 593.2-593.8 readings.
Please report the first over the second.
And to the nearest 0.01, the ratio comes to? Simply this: 0.86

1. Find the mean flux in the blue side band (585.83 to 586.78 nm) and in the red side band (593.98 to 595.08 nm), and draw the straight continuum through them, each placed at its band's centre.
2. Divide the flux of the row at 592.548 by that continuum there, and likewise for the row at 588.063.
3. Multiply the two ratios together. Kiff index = 1.02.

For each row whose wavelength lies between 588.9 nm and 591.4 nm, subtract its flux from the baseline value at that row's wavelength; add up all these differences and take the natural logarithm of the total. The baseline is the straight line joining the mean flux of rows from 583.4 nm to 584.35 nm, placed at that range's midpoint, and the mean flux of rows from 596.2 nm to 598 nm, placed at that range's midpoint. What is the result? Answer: 3.2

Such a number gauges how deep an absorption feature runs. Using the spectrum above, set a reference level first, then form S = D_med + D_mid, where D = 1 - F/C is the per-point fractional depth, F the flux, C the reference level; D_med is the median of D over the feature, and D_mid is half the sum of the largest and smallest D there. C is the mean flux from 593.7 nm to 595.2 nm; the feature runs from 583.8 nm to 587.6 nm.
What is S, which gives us 0.10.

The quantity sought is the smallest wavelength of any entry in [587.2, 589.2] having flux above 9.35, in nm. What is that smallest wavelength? 587.386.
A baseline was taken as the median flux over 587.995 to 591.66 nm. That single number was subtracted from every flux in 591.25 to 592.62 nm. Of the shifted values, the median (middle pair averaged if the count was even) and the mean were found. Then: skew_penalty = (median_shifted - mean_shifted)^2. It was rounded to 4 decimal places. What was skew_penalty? 0.0172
